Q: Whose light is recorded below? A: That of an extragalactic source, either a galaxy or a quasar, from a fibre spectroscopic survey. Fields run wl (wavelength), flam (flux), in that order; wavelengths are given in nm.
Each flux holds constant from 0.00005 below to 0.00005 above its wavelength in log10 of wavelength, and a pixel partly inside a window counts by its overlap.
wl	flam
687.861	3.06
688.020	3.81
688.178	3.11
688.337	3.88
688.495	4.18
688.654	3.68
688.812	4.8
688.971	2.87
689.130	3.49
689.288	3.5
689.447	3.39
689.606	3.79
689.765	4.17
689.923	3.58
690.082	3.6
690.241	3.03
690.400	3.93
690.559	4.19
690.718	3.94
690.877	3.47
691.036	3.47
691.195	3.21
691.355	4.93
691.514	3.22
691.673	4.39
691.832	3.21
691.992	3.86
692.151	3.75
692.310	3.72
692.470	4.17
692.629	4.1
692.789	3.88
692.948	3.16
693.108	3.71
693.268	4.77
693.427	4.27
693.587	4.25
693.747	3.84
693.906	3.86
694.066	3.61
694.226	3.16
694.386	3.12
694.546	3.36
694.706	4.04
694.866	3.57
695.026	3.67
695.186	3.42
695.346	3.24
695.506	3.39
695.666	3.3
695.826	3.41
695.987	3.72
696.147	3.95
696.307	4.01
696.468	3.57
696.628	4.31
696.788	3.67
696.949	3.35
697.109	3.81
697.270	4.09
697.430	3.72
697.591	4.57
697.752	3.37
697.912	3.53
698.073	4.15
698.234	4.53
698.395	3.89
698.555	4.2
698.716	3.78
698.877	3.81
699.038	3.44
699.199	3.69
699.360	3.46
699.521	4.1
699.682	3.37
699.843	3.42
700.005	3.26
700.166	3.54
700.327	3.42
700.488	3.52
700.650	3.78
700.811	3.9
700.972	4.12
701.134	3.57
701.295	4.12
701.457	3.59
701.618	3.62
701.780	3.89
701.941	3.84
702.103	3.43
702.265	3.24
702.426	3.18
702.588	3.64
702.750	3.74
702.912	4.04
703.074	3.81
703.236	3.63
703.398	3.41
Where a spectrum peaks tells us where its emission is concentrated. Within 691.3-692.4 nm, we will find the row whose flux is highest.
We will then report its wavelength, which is 691.355 nm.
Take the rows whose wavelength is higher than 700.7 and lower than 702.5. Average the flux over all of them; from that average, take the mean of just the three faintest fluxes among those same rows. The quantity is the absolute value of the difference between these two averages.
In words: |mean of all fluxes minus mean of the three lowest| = 0.40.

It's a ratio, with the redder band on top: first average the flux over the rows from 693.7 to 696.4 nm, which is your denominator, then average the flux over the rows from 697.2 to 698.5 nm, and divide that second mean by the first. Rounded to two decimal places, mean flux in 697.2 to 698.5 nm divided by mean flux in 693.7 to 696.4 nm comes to 1.12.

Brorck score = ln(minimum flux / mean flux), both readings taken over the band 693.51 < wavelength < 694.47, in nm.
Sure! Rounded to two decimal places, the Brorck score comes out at -0.15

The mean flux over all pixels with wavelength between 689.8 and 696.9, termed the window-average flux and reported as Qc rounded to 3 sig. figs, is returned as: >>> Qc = 3.73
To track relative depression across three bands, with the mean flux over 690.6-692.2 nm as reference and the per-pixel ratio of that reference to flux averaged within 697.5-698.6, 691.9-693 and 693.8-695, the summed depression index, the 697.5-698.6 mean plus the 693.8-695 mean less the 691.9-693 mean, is 1.02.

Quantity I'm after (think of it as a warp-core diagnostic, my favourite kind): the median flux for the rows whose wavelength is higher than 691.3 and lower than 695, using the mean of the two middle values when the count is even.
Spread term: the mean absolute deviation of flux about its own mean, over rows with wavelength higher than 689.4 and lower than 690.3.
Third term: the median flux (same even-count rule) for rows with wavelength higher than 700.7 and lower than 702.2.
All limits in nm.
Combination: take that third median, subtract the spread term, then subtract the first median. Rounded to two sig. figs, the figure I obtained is -0.26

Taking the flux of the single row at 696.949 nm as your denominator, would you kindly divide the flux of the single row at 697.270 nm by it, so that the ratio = 1.22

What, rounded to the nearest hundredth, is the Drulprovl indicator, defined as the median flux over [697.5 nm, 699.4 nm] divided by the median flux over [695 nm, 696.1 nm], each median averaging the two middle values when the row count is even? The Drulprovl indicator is 1.11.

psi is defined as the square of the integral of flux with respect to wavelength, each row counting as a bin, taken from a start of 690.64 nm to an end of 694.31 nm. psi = 197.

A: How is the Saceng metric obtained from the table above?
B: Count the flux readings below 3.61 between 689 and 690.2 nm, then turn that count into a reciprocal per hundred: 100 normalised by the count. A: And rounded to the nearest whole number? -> 20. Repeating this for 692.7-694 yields 100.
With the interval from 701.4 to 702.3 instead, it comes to 33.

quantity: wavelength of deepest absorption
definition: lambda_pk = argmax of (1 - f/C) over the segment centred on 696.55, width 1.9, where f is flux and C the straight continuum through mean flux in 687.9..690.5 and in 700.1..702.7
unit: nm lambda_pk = 695.666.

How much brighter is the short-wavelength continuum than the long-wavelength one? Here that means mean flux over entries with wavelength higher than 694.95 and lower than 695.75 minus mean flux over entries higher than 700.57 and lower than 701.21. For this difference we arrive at -0.44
